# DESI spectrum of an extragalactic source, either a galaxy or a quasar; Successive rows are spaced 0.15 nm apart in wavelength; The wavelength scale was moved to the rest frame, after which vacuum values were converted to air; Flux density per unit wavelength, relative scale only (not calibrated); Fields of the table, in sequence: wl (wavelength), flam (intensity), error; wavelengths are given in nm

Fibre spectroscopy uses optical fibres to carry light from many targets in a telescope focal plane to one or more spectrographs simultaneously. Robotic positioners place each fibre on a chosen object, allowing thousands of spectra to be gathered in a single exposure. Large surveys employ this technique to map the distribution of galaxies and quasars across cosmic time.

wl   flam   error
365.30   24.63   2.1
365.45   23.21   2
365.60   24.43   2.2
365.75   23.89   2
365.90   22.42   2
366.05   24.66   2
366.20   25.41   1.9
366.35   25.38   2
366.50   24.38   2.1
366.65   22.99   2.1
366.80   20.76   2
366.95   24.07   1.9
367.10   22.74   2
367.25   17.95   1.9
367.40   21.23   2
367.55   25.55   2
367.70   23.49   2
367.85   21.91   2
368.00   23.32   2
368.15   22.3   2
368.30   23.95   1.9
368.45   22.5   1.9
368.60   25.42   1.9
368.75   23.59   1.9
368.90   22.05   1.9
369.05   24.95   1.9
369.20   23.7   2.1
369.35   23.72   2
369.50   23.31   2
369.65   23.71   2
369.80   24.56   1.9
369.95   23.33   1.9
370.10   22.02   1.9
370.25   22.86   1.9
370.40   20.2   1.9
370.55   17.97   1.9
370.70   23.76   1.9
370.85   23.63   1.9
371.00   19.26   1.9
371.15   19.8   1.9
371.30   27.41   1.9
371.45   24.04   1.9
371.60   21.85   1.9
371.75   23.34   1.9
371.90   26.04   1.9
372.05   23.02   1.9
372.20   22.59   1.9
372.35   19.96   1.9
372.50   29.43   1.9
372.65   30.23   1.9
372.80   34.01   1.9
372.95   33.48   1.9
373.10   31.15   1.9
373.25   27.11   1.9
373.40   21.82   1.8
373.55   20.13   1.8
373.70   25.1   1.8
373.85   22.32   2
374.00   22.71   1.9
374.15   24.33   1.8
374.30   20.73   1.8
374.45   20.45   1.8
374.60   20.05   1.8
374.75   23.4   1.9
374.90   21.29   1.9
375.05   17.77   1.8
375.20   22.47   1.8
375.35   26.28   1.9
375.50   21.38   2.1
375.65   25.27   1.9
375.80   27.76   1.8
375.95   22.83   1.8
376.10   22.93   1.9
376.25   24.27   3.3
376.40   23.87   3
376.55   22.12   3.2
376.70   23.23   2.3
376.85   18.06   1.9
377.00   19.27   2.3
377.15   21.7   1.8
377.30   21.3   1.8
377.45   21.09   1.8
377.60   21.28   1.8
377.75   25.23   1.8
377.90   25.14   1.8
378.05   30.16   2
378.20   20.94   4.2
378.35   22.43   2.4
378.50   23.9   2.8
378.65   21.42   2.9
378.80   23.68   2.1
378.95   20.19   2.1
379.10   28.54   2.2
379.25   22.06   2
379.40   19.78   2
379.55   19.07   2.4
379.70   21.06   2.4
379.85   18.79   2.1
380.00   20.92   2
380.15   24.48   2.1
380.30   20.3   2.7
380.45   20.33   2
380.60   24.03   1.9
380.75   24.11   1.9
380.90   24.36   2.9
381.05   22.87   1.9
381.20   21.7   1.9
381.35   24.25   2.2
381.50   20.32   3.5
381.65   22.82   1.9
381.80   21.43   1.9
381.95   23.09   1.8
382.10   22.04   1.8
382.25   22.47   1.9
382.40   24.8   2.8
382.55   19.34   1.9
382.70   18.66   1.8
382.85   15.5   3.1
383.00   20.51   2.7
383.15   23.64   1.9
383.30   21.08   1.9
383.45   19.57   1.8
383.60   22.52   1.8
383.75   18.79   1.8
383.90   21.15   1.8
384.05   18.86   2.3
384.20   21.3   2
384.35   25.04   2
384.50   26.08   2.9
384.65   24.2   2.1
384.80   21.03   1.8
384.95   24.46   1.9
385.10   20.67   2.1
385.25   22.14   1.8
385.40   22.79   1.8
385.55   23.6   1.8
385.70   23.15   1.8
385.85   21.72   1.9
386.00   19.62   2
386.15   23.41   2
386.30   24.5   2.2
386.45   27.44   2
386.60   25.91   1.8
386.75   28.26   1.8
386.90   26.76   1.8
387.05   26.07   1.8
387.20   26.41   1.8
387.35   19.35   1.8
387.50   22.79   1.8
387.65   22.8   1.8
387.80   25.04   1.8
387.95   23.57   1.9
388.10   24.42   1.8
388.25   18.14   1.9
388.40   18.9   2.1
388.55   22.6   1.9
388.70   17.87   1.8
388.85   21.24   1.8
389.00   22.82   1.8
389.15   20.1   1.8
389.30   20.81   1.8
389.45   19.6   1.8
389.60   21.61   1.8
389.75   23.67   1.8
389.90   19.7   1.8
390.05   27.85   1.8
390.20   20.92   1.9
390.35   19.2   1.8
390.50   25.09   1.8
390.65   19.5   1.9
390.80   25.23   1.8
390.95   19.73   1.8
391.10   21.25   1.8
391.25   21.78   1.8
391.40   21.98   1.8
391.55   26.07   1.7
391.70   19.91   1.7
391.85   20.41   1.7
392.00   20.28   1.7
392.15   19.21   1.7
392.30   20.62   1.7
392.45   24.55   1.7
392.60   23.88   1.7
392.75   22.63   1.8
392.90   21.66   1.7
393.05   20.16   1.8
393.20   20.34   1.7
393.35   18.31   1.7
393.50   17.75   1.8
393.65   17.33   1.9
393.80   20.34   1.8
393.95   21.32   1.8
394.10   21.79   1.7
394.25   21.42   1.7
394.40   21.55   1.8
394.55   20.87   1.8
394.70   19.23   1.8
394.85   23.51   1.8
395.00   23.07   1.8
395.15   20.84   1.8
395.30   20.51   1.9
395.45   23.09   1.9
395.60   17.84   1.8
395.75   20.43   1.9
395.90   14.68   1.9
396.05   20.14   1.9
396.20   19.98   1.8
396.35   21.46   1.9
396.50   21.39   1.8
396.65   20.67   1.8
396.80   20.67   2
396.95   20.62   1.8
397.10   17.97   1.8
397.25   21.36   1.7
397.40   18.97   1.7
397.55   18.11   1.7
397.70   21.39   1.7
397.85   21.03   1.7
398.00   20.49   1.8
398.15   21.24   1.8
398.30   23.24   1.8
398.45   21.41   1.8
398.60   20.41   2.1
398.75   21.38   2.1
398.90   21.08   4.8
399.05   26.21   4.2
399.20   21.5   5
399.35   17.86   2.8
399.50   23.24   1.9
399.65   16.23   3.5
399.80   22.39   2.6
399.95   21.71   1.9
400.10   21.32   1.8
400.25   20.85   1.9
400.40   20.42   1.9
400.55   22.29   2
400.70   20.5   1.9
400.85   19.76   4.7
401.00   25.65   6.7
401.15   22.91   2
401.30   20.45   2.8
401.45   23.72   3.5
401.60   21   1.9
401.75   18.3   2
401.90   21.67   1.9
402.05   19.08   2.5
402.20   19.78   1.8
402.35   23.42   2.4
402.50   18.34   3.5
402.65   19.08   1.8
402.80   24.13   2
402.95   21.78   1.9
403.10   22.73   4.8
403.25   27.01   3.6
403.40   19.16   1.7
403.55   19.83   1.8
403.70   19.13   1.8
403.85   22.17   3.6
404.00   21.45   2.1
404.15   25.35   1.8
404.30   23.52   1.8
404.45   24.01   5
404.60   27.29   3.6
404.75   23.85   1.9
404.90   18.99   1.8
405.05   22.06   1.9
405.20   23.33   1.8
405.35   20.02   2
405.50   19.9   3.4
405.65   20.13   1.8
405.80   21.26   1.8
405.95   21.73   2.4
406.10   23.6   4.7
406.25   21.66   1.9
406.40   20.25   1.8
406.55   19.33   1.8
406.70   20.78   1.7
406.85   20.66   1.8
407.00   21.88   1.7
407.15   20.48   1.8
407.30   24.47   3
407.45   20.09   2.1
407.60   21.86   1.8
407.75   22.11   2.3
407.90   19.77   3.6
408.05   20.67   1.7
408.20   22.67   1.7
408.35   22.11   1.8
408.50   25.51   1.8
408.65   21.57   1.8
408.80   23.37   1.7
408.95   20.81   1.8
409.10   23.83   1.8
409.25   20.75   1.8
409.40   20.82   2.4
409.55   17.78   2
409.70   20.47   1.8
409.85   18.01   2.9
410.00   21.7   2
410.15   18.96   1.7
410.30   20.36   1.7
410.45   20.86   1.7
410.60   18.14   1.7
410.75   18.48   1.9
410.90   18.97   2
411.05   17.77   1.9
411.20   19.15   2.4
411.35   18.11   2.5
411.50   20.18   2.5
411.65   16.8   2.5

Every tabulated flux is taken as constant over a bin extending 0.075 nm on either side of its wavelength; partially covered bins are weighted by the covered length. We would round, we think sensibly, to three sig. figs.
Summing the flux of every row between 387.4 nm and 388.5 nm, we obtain 156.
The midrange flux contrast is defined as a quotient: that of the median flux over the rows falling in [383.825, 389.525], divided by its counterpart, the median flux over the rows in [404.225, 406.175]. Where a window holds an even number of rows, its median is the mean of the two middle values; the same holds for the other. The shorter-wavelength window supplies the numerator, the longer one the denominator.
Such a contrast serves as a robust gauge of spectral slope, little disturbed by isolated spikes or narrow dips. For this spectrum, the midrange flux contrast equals 1.03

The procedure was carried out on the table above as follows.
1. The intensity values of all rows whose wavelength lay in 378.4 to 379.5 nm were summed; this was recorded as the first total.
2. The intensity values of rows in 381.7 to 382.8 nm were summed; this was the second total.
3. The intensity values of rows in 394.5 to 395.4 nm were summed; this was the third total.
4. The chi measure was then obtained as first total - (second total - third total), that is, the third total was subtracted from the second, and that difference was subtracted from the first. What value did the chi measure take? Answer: 136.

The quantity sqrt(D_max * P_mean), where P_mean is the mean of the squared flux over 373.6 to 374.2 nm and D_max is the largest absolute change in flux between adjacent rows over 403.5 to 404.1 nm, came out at 41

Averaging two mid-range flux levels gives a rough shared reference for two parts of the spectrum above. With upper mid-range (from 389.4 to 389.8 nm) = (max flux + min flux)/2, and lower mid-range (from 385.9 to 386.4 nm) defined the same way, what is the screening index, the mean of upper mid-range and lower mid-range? 21.8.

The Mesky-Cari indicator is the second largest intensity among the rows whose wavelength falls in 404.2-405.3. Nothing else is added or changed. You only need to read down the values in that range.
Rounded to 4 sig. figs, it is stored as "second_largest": 24.01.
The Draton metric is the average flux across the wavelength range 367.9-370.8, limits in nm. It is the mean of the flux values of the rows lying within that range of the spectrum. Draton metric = 23.0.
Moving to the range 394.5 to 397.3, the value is 20.4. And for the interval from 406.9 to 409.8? 21.6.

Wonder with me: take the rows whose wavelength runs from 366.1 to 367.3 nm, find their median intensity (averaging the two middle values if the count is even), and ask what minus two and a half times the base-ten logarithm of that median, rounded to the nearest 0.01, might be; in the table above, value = -3.43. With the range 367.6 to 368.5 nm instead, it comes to -3.40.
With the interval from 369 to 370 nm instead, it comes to -3.44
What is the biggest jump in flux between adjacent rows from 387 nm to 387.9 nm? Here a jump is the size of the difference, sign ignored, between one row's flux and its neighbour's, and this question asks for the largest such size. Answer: 7.1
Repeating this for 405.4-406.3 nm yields 1.9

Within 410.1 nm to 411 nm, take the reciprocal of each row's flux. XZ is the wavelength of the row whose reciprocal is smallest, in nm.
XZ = 410.45 nm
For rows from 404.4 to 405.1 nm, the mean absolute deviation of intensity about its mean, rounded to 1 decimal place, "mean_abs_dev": 2.2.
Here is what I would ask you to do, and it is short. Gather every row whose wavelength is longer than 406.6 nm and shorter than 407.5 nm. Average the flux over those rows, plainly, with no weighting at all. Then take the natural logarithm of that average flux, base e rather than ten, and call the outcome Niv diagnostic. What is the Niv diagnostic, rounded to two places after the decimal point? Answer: 3.06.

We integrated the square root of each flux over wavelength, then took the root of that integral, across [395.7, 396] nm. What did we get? 1.12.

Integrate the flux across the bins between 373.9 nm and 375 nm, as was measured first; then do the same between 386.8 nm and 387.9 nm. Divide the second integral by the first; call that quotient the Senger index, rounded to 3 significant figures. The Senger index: 1.11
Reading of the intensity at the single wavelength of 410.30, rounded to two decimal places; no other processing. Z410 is 20.36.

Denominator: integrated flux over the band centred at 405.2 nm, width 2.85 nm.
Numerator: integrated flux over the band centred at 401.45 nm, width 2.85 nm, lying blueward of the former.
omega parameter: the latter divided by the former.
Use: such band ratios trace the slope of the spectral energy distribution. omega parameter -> 0.96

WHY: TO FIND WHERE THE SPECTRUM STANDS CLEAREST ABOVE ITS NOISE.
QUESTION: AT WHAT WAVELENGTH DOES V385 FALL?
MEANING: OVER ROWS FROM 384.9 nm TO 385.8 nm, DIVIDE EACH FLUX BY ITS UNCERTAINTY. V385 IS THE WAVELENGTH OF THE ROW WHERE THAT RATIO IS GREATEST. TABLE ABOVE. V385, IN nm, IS 385.55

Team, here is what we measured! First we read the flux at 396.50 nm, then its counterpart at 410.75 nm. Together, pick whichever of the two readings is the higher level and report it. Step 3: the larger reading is 21.4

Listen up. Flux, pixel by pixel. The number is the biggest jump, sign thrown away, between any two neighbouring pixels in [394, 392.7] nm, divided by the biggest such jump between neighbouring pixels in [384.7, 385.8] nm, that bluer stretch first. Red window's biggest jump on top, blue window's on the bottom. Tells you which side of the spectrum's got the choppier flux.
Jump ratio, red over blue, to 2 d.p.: 0.79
